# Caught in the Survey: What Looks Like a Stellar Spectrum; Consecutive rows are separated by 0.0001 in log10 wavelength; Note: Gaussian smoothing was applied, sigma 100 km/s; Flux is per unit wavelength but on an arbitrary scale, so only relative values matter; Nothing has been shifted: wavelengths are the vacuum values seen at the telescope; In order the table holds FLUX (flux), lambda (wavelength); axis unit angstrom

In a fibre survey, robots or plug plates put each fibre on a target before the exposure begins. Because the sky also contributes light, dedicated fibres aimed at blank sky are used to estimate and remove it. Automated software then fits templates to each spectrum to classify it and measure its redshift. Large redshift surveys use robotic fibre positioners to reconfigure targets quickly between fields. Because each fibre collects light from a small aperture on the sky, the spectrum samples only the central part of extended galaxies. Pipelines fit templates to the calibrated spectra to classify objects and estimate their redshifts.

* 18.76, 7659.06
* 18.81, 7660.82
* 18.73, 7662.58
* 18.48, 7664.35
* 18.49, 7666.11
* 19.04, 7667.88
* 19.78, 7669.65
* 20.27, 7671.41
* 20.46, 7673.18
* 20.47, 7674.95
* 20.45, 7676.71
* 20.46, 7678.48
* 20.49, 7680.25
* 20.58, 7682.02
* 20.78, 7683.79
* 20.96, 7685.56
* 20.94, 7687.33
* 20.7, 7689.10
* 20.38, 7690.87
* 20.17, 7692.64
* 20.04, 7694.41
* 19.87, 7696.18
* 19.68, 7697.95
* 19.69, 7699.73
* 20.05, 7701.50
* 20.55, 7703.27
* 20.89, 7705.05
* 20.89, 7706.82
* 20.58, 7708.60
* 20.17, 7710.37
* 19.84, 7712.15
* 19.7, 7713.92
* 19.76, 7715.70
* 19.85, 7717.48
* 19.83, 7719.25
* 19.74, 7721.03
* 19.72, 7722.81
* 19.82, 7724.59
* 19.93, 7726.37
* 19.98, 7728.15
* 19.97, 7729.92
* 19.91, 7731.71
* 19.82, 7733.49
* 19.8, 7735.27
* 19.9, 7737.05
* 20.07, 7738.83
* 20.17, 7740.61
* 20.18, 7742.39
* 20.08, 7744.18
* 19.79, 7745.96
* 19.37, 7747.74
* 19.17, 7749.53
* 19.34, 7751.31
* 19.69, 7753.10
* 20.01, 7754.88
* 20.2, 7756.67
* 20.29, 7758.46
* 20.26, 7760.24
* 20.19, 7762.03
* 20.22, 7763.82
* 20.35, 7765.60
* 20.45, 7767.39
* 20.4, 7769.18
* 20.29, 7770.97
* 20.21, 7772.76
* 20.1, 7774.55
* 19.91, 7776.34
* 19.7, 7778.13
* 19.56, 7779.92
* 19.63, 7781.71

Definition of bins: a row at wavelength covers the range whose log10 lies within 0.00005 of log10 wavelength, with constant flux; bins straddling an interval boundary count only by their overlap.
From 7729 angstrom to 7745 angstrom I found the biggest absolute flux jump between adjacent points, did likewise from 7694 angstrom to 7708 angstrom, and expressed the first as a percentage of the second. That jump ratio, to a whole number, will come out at 34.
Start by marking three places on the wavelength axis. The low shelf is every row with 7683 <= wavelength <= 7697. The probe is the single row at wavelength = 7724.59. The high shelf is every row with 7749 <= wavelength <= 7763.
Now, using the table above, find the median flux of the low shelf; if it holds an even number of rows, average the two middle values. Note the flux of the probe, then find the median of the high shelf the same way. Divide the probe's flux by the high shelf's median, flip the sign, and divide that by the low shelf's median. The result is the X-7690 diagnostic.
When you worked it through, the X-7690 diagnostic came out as -0.0480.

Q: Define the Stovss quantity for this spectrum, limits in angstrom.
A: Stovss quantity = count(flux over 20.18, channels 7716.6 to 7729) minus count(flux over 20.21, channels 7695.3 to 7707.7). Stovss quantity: -3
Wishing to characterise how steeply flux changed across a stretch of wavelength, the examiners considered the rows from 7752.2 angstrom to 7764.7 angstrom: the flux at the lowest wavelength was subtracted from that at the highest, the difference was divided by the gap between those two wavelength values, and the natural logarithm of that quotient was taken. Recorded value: -3.0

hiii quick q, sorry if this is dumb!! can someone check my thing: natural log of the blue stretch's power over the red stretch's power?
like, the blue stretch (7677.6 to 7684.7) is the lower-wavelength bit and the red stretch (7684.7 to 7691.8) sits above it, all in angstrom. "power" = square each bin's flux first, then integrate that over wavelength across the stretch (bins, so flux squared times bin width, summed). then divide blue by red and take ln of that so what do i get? -0.02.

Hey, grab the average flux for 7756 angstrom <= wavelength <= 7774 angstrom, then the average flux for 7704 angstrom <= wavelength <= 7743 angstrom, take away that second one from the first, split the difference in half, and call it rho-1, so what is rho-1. 0.13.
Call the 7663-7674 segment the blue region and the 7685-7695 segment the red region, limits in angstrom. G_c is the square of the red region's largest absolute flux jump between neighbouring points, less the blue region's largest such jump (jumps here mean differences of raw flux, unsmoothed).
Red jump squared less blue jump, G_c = -0.6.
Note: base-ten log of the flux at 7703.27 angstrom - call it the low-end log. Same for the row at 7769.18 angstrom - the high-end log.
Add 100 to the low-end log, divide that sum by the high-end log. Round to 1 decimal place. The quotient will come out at 77.4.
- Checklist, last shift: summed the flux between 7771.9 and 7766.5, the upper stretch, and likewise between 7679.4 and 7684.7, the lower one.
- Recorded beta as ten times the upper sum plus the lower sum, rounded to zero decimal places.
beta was 673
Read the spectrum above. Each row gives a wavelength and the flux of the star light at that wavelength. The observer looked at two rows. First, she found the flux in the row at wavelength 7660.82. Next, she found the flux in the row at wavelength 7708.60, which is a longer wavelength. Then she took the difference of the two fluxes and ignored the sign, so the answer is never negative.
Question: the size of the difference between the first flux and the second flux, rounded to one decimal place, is 1.8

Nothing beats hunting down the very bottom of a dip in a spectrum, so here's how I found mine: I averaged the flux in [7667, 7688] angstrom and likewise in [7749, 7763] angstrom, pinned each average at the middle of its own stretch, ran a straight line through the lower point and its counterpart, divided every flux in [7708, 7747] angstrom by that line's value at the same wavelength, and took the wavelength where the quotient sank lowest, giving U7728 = 7713.92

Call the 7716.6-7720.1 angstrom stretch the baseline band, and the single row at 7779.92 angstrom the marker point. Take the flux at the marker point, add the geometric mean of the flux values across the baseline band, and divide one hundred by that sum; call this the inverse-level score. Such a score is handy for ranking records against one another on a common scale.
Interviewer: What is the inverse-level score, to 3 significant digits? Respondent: 2.54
